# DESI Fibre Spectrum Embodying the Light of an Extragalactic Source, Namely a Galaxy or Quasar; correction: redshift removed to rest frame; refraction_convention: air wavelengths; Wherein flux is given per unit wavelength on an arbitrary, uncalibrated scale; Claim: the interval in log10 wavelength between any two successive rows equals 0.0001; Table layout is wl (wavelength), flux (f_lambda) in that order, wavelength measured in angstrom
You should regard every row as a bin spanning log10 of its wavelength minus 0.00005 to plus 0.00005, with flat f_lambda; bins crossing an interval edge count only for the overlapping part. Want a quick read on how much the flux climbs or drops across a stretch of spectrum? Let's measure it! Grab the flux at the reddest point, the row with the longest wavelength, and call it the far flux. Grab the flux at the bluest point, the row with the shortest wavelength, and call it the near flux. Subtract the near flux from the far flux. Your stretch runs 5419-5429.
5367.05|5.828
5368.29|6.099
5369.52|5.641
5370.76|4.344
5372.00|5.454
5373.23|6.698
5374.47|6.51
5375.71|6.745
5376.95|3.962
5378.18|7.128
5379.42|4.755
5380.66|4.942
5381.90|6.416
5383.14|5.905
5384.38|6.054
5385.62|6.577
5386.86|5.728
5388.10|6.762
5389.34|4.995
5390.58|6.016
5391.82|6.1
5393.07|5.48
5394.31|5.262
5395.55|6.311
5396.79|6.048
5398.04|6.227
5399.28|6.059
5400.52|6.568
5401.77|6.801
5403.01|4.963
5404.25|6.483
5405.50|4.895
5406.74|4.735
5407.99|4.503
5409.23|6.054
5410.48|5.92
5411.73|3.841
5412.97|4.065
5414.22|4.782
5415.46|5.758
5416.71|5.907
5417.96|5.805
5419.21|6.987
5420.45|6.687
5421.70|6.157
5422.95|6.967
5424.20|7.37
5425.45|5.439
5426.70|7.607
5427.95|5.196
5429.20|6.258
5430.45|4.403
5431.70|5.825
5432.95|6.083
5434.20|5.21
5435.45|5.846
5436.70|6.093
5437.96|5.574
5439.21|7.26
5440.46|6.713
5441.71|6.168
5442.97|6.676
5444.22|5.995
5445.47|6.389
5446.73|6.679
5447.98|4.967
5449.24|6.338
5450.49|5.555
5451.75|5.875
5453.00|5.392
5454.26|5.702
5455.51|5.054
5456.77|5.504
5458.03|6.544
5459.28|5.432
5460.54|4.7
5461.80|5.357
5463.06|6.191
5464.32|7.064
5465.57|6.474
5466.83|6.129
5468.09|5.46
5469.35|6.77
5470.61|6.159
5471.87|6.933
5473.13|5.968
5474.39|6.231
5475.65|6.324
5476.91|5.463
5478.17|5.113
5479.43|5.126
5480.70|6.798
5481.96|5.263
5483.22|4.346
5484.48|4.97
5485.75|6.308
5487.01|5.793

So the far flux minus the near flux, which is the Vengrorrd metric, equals -1.8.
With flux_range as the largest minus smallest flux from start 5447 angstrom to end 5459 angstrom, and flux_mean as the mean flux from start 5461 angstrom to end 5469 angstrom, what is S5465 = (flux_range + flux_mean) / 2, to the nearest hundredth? 3.84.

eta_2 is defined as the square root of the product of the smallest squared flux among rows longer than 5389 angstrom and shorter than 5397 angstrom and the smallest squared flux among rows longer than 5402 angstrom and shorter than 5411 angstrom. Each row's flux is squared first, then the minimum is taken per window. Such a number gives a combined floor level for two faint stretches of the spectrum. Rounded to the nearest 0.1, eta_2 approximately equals 22.5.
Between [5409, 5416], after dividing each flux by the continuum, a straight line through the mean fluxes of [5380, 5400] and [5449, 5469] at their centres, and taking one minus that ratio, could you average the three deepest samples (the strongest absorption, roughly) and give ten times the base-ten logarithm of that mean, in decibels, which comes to -5.5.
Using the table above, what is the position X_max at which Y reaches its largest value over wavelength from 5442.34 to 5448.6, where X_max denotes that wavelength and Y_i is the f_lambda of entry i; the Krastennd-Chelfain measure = 5446.73 angstrom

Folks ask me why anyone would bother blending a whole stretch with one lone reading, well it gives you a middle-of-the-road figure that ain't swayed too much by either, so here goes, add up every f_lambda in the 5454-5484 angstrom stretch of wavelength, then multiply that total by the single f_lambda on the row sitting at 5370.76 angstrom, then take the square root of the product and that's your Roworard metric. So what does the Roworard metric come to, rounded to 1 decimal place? 24.7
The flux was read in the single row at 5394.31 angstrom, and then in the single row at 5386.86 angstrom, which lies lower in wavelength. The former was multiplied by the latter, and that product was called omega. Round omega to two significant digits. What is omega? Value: 30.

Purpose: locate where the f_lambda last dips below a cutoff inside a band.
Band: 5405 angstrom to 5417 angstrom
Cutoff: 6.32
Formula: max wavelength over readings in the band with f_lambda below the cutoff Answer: 5416.71 angstrom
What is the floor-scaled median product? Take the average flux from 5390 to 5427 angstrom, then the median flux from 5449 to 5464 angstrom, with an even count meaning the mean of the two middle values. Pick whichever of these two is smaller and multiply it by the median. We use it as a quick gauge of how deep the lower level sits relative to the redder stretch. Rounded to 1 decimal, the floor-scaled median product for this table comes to 30.6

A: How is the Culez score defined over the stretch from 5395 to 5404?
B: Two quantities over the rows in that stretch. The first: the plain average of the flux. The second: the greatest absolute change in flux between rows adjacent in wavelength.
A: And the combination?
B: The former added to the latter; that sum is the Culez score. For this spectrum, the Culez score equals 8.0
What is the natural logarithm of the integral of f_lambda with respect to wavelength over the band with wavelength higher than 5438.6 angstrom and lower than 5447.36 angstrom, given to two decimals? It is 4.05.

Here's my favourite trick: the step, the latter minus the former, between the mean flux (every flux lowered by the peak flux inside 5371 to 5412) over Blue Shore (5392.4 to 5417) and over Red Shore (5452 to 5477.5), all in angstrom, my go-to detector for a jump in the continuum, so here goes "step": 0.41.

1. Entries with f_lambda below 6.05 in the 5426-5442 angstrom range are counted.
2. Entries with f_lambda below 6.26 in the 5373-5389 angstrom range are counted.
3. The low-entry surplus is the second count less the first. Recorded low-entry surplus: 0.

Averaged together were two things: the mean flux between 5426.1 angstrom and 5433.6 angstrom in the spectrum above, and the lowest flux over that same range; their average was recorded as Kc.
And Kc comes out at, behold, 5.15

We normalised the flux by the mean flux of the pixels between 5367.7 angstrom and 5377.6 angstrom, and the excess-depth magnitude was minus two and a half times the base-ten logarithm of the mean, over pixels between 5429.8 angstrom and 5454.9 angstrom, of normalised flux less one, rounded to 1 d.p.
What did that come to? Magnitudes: 3.4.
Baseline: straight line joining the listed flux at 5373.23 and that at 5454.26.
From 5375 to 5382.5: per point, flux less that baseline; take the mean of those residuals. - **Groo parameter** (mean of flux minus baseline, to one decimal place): -1.0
